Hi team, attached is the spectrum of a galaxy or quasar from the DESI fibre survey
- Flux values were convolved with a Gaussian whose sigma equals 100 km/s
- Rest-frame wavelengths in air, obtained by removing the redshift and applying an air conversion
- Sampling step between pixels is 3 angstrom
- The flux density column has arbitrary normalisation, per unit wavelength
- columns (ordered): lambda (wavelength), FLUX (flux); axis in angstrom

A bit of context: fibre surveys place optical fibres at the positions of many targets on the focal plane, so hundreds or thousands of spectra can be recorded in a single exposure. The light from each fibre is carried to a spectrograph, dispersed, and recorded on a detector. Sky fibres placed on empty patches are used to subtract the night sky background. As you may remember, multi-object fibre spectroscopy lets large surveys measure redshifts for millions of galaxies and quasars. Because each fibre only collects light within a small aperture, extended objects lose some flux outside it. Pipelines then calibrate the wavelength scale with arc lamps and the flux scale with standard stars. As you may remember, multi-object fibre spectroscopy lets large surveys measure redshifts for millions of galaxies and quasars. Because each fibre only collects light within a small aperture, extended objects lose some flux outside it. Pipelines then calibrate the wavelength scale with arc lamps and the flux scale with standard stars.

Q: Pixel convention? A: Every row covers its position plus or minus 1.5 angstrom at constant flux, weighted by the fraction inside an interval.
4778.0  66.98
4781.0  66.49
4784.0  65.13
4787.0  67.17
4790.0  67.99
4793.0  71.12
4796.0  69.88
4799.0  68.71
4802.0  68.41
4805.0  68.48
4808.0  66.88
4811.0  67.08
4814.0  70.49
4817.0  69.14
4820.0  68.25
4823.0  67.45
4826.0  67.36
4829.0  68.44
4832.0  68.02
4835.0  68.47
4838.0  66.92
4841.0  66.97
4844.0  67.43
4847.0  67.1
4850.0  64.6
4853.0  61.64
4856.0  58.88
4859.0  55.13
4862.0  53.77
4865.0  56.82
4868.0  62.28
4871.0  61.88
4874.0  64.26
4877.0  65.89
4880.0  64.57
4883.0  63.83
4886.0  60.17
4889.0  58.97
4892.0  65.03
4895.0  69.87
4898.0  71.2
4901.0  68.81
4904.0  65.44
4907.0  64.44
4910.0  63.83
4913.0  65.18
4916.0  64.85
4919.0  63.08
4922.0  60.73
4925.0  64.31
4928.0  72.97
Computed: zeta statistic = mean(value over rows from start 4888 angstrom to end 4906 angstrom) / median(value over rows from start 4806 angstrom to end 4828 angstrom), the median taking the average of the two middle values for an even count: 0.99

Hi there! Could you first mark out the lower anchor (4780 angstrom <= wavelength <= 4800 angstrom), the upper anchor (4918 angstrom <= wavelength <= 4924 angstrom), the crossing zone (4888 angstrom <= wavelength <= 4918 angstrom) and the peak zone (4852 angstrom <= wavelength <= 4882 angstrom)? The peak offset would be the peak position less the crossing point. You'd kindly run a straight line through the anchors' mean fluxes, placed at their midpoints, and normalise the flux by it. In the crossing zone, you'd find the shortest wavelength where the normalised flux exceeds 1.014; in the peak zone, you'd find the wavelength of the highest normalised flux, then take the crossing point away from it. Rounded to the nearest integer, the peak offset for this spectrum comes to -15 angstrom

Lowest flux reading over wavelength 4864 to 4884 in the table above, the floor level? 56.82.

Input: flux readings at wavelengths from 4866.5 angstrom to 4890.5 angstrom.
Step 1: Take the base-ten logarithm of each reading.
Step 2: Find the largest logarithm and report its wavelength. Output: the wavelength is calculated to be 4877.0 angstrom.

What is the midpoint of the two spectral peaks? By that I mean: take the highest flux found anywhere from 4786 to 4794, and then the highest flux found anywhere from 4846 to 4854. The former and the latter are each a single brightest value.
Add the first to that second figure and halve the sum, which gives 69.1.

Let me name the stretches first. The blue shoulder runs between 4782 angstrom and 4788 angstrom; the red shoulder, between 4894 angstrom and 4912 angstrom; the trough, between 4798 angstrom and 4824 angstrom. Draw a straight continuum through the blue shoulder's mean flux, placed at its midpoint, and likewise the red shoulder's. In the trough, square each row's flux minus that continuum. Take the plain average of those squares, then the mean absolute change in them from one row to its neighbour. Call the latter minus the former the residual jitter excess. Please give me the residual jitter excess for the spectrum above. 0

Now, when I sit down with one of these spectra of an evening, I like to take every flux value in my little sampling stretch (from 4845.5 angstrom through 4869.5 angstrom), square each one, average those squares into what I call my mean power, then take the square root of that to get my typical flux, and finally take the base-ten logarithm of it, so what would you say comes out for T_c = 1.780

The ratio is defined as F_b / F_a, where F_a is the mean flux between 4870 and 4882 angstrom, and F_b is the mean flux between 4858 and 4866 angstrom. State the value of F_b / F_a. 0.86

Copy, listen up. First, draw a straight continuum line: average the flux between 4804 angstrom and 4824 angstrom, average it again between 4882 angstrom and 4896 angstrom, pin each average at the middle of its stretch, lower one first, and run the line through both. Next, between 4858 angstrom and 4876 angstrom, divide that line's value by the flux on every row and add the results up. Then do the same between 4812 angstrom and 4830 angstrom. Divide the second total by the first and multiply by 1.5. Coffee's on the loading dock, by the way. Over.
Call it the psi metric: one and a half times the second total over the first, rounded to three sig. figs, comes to 1.34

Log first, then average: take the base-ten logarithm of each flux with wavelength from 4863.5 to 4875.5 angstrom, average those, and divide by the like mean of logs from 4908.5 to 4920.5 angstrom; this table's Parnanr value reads 0.99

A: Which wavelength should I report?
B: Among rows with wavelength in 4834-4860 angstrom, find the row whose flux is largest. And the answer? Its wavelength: 4835.0 angstrom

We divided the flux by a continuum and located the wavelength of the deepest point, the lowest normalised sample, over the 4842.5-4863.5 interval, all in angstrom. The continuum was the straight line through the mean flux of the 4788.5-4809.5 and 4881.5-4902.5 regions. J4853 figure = 4862.0 angstrom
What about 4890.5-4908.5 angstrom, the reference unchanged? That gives 4907.0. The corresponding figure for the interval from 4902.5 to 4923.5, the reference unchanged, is 4922.0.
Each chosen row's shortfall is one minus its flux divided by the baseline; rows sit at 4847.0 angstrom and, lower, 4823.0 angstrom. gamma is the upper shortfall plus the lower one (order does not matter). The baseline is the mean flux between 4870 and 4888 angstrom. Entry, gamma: -0.12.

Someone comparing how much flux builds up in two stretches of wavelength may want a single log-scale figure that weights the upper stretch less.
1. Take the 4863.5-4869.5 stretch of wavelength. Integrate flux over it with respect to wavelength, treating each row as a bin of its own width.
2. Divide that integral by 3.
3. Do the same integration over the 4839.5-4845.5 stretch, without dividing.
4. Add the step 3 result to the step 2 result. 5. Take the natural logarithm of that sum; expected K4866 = 6.26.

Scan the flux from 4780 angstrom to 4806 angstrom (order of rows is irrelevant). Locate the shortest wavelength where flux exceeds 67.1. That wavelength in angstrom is 4787.0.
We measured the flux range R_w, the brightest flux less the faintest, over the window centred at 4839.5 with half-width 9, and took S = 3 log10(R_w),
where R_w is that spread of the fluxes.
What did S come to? 0.6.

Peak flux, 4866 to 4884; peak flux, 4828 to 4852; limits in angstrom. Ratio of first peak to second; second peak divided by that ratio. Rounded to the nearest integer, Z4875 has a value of 71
